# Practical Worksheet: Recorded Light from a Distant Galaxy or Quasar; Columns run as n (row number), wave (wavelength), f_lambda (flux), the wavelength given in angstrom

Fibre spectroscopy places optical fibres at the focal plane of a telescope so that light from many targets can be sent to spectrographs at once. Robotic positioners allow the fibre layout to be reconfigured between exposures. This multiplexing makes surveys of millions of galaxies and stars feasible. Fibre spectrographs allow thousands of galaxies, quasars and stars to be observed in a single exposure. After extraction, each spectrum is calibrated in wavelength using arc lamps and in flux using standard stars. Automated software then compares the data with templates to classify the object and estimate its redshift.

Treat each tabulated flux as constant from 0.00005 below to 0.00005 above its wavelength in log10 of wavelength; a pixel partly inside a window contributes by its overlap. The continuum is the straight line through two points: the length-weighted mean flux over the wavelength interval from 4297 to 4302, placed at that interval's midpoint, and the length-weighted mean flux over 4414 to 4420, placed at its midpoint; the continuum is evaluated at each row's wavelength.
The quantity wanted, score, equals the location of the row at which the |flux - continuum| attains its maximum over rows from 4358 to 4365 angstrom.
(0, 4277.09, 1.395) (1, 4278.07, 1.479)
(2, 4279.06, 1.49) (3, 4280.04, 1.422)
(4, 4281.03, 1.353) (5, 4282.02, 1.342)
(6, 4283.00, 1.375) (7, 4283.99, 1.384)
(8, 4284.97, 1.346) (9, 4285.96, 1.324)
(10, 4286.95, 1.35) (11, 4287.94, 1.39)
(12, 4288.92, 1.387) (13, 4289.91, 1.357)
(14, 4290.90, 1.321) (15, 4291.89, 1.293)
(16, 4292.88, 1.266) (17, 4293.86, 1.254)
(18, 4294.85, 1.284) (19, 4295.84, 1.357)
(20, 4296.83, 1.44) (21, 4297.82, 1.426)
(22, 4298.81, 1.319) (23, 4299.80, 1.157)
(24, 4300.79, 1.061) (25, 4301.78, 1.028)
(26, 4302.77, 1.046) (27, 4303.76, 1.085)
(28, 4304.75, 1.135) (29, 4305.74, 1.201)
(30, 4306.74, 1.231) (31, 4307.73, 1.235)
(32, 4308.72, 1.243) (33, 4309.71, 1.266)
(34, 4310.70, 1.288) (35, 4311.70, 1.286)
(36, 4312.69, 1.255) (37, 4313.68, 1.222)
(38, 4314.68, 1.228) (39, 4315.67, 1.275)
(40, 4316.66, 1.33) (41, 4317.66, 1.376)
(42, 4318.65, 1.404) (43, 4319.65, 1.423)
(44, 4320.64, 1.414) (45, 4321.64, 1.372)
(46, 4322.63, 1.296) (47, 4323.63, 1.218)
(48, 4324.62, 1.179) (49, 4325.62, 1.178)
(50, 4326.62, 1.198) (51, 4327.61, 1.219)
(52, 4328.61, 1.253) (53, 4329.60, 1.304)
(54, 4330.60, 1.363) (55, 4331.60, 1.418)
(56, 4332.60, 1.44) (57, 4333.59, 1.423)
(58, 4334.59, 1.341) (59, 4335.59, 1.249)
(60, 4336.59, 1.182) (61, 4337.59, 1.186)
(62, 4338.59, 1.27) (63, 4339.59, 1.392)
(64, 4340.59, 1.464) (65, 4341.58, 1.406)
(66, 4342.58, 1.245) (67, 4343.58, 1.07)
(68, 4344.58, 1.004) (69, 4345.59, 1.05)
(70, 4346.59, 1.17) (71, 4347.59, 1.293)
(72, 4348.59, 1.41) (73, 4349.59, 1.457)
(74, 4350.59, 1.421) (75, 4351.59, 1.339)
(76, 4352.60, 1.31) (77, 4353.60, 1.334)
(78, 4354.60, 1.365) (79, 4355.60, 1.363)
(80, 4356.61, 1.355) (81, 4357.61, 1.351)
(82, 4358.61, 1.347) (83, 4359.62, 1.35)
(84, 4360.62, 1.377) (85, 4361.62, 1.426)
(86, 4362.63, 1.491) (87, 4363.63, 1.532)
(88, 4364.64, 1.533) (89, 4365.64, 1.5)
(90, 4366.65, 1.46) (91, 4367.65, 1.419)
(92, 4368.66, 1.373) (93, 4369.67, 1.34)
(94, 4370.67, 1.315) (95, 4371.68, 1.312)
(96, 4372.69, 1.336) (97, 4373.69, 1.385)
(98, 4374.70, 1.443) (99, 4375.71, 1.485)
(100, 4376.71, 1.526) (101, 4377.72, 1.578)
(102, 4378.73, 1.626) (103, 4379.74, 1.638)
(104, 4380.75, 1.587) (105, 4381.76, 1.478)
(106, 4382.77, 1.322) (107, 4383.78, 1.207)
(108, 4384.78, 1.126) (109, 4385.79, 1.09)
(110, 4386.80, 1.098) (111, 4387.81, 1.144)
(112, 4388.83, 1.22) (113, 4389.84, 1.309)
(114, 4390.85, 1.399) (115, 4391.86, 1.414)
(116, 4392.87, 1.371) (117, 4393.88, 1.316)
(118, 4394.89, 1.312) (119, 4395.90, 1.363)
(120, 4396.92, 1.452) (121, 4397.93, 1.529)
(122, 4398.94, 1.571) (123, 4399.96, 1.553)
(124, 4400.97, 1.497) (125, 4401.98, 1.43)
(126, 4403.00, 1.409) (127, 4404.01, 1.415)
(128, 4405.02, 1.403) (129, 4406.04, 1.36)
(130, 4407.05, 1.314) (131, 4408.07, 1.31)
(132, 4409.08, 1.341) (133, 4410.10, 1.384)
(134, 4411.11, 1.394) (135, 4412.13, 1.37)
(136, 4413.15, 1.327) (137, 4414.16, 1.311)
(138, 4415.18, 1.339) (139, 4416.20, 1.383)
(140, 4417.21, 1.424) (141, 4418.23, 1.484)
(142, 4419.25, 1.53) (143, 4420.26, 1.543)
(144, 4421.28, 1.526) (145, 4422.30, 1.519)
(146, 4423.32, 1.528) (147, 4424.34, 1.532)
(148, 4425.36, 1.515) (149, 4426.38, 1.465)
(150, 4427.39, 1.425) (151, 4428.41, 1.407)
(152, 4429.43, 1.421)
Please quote 4363.63 angstrom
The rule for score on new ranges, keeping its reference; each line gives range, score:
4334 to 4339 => 4336.59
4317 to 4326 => 4319.65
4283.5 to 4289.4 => 4283.99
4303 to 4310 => 4303.76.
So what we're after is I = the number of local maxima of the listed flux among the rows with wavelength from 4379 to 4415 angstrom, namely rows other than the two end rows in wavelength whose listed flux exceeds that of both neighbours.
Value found 4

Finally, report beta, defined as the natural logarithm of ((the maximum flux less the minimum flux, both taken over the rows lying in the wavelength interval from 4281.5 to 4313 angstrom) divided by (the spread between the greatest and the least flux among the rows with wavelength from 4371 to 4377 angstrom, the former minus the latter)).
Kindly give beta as 0.66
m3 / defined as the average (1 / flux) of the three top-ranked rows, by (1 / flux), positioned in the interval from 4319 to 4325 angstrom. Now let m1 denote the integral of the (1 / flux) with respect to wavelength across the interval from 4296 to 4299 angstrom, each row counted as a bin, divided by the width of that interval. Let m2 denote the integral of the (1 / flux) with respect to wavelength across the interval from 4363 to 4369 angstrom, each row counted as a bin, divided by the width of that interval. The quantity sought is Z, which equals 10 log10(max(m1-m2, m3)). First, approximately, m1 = 0.72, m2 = 0.68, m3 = 0.81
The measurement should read -0.90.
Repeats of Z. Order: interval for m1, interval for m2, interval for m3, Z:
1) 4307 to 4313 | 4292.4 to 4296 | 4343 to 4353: -0.17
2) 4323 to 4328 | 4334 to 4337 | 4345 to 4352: -0.65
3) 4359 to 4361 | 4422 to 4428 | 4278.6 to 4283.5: -1.32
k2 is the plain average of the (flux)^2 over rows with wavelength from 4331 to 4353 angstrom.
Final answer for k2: 1.70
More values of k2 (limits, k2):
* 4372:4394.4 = 1.90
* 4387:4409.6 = 1.92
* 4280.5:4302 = 1.73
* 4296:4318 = 1.53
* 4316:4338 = 1.72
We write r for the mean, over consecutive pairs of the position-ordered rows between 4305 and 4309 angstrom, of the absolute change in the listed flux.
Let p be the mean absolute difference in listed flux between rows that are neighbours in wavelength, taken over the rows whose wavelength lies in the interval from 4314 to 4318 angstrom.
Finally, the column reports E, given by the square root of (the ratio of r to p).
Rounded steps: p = 0.049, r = 0.01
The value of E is 0.5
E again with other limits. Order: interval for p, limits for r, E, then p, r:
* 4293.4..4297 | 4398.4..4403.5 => 0.8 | 0.062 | 0.04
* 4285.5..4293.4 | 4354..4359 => 0.4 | 0.027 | 0.00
